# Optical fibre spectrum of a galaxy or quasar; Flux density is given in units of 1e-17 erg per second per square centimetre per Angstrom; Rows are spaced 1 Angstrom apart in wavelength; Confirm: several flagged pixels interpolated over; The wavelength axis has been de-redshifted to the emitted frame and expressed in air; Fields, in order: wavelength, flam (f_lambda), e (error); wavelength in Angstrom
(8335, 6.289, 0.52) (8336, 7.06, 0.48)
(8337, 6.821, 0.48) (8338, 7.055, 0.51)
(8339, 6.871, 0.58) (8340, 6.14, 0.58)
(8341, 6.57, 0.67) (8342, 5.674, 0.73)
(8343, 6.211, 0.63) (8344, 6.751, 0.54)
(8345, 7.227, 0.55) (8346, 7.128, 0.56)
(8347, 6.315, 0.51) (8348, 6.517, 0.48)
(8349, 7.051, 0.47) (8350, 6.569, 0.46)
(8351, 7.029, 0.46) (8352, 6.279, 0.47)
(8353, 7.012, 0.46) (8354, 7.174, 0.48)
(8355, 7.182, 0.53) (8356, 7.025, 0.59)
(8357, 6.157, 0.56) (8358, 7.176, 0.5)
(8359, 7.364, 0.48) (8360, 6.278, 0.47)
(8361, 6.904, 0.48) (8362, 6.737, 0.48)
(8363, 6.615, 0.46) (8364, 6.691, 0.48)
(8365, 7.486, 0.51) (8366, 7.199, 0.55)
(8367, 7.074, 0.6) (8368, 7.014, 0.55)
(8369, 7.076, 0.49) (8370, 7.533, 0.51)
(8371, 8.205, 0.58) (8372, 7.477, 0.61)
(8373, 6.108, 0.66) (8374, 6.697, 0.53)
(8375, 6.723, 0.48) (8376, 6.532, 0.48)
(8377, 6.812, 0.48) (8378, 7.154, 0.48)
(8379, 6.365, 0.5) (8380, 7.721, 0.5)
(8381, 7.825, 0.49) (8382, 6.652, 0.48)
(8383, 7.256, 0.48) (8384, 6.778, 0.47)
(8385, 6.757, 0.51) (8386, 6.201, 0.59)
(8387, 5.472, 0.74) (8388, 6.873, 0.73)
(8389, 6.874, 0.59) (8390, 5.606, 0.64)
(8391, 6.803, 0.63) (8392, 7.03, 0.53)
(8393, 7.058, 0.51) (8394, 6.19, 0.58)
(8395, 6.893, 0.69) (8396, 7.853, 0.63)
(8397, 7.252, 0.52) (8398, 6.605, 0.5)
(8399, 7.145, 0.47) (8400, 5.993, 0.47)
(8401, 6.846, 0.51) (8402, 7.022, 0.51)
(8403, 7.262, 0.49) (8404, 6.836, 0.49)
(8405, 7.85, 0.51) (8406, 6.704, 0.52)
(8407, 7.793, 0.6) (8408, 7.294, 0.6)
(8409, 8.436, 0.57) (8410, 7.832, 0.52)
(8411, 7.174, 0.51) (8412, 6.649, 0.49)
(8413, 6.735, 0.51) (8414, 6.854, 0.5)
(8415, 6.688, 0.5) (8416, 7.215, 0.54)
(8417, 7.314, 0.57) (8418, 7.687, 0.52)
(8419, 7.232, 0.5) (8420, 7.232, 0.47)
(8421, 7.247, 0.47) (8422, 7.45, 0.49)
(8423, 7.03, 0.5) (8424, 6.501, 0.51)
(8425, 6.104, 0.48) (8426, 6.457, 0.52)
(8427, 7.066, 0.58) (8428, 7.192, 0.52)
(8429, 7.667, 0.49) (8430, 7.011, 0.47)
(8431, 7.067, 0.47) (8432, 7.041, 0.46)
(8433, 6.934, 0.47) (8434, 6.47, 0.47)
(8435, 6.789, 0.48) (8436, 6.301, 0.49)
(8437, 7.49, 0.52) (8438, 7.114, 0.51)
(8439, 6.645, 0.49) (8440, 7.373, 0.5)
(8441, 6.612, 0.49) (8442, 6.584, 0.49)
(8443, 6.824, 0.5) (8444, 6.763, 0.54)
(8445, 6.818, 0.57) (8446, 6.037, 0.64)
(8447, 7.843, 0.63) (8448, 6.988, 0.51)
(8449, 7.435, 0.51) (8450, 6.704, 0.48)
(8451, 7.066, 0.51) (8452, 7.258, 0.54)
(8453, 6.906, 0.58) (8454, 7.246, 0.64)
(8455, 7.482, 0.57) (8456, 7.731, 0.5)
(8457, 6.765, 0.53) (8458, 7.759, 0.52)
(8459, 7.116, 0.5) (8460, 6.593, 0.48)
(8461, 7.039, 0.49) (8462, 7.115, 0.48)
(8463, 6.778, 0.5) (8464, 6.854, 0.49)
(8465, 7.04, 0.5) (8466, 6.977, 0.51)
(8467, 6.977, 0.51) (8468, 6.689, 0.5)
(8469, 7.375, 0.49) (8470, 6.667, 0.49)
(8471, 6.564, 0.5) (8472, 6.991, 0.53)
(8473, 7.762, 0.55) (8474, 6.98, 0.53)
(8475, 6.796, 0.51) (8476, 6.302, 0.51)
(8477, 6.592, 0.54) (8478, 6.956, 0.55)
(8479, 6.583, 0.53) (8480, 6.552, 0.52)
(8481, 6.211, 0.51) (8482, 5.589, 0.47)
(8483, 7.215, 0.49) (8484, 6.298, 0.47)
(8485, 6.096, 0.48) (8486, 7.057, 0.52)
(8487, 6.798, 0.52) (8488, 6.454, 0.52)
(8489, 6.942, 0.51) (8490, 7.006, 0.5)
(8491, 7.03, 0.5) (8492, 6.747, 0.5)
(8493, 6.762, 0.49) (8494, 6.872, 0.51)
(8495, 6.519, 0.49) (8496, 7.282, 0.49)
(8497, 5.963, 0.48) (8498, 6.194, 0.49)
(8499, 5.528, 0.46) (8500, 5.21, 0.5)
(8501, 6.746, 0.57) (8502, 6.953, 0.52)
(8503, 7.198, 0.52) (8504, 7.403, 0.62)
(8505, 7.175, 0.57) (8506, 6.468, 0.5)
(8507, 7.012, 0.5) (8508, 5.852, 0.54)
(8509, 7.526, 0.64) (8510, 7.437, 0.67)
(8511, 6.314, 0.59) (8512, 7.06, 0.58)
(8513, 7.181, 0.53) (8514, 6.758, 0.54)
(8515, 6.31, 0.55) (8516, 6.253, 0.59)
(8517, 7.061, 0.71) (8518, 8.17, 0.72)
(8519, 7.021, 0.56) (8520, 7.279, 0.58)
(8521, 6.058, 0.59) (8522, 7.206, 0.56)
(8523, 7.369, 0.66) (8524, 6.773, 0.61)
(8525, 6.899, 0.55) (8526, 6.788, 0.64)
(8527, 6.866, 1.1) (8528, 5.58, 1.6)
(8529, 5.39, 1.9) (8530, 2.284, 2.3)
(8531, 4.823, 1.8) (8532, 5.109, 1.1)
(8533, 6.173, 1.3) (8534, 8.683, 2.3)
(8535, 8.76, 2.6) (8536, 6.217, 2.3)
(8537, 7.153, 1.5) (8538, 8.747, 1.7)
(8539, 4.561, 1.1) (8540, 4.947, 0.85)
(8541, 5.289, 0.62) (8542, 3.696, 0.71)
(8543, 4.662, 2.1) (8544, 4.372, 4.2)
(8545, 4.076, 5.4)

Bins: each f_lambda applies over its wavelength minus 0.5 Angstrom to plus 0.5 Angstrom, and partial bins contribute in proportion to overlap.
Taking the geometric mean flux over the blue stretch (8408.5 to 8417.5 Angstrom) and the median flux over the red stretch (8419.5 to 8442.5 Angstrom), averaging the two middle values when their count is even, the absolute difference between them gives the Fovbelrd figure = 0.16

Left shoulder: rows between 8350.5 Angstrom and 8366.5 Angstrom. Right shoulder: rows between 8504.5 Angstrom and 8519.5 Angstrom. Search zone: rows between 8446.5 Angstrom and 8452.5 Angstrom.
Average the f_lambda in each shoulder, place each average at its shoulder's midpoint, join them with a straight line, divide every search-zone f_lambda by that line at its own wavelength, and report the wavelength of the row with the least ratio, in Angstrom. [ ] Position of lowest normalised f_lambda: 8450 Angstrom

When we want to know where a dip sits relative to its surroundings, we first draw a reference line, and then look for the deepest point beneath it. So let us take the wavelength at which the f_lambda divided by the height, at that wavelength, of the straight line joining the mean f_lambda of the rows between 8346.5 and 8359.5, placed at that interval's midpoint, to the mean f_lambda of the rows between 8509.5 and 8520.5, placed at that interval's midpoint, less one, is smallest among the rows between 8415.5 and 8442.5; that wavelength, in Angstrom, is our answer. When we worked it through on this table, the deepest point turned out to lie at 8425 Angstrom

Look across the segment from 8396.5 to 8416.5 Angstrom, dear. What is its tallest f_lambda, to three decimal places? 8.436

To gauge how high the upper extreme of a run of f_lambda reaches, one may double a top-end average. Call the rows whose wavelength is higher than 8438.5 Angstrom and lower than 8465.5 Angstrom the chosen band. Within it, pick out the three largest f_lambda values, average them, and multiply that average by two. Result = 15.6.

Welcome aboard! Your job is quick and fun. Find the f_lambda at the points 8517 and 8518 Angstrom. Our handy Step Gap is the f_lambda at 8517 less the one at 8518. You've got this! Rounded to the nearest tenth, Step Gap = -1.1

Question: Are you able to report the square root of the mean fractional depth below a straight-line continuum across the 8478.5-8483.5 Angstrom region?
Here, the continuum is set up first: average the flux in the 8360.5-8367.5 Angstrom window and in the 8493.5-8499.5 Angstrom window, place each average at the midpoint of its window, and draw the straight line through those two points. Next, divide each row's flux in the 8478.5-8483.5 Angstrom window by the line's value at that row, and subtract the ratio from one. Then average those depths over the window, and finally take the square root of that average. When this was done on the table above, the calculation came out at 0.07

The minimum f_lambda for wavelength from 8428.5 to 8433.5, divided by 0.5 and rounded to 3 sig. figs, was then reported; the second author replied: 13.9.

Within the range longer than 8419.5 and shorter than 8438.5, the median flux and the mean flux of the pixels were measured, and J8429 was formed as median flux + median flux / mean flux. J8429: 8.05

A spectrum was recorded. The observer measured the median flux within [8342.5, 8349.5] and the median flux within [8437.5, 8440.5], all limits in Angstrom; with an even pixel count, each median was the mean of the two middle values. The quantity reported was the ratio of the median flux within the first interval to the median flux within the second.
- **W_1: 0.95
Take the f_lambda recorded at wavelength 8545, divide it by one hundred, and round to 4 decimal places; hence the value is 0.0408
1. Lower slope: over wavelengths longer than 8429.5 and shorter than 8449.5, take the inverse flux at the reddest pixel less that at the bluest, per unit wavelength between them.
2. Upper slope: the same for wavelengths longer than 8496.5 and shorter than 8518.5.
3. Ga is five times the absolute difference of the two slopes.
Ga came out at 0.0086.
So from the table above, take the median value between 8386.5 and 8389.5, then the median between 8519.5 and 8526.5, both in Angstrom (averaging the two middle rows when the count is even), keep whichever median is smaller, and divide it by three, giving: 2.29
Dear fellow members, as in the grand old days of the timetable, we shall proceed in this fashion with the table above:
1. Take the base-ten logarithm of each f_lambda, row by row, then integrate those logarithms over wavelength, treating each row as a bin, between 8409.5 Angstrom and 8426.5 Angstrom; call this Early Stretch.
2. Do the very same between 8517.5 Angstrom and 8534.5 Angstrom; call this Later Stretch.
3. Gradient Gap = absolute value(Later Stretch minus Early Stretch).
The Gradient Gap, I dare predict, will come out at 1.0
